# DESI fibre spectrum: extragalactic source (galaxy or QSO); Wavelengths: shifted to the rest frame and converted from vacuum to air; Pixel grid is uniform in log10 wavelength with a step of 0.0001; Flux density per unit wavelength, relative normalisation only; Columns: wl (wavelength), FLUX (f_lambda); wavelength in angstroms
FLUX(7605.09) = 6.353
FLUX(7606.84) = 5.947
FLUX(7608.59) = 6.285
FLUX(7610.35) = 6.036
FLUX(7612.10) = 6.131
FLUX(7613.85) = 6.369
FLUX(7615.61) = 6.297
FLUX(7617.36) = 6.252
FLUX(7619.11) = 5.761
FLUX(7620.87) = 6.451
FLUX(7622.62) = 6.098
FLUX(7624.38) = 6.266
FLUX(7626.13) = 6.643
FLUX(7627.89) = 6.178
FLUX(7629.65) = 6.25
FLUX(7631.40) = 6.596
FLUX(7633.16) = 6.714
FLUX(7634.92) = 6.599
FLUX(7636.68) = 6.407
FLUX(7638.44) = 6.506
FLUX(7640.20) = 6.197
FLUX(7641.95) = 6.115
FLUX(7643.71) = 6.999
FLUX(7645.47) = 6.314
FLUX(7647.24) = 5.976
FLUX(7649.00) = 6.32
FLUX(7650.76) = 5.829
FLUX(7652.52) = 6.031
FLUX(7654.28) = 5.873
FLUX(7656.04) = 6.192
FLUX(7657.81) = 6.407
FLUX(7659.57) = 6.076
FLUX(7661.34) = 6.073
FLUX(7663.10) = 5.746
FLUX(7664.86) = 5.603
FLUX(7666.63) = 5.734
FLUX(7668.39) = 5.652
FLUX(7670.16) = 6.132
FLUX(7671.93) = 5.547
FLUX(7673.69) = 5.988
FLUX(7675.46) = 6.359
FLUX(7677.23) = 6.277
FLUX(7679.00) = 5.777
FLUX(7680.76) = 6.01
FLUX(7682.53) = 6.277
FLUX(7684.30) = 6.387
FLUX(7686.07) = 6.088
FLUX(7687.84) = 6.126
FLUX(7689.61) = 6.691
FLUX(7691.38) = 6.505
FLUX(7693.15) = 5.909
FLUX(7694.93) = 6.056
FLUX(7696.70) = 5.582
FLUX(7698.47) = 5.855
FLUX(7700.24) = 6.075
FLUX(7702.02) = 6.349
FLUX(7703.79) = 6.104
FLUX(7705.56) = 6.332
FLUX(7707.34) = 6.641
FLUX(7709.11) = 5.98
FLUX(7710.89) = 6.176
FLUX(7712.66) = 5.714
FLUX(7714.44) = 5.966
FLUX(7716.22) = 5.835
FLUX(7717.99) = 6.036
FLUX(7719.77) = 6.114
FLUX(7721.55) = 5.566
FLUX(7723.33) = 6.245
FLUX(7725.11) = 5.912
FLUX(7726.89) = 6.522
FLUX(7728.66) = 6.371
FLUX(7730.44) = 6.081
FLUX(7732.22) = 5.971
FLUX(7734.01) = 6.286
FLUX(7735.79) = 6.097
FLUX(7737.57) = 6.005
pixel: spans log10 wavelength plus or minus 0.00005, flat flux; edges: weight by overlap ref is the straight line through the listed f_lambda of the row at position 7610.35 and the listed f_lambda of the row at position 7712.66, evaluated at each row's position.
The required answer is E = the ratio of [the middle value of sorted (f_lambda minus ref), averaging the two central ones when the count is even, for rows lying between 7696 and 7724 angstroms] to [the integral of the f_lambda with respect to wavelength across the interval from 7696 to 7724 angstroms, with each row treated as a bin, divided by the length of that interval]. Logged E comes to 0.055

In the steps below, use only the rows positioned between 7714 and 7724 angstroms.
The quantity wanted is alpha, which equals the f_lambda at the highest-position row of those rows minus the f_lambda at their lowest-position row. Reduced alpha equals 0.28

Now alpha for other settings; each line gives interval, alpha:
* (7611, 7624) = -0.03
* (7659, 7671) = 0.06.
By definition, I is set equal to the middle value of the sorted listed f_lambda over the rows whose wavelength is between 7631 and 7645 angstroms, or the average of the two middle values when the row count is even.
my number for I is 6.55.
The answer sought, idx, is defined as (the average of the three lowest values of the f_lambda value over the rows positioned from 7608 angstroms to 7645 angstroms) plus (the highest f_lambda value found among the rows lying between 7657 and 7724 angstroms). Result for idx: 12.7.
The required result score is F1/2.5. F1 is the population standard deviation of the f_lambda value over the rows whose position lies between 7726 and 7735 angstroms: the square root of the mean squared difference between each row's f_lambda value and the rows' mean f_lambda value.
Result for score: 0.079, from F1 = 0.20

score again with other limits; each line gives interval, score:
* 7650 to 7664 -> 0.080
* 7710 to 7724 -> 0.088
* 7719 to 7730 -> 0.125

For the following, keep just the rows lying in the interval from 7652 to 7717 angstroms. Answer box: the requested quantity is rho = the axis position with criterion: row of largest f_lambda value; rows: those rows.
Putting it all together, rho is 7689.61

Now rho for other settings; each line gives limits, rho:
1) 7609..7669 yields 7643.71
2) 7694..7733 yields 7707.34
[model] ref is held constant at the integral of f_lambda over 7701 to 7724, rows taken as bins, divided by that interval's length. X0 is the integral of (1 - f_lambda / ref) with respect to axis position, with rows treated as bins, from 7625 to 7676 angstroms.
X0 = -0.8 angstroms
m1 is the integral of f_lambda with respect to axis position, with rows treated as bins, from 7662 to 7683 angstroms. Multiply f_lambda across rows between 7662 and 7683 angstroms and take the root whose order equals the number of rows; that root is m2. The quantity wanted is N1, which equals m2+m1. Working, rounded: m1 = 124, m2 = 5.92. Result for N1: 130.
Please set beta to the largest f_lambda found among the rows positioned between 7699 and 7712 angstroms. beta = 6.641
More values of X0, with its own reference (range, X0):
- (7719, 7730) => -0.1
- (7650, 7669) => 0.5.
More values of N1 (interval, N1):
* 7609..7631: 143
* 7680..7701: 135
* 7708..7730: 139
